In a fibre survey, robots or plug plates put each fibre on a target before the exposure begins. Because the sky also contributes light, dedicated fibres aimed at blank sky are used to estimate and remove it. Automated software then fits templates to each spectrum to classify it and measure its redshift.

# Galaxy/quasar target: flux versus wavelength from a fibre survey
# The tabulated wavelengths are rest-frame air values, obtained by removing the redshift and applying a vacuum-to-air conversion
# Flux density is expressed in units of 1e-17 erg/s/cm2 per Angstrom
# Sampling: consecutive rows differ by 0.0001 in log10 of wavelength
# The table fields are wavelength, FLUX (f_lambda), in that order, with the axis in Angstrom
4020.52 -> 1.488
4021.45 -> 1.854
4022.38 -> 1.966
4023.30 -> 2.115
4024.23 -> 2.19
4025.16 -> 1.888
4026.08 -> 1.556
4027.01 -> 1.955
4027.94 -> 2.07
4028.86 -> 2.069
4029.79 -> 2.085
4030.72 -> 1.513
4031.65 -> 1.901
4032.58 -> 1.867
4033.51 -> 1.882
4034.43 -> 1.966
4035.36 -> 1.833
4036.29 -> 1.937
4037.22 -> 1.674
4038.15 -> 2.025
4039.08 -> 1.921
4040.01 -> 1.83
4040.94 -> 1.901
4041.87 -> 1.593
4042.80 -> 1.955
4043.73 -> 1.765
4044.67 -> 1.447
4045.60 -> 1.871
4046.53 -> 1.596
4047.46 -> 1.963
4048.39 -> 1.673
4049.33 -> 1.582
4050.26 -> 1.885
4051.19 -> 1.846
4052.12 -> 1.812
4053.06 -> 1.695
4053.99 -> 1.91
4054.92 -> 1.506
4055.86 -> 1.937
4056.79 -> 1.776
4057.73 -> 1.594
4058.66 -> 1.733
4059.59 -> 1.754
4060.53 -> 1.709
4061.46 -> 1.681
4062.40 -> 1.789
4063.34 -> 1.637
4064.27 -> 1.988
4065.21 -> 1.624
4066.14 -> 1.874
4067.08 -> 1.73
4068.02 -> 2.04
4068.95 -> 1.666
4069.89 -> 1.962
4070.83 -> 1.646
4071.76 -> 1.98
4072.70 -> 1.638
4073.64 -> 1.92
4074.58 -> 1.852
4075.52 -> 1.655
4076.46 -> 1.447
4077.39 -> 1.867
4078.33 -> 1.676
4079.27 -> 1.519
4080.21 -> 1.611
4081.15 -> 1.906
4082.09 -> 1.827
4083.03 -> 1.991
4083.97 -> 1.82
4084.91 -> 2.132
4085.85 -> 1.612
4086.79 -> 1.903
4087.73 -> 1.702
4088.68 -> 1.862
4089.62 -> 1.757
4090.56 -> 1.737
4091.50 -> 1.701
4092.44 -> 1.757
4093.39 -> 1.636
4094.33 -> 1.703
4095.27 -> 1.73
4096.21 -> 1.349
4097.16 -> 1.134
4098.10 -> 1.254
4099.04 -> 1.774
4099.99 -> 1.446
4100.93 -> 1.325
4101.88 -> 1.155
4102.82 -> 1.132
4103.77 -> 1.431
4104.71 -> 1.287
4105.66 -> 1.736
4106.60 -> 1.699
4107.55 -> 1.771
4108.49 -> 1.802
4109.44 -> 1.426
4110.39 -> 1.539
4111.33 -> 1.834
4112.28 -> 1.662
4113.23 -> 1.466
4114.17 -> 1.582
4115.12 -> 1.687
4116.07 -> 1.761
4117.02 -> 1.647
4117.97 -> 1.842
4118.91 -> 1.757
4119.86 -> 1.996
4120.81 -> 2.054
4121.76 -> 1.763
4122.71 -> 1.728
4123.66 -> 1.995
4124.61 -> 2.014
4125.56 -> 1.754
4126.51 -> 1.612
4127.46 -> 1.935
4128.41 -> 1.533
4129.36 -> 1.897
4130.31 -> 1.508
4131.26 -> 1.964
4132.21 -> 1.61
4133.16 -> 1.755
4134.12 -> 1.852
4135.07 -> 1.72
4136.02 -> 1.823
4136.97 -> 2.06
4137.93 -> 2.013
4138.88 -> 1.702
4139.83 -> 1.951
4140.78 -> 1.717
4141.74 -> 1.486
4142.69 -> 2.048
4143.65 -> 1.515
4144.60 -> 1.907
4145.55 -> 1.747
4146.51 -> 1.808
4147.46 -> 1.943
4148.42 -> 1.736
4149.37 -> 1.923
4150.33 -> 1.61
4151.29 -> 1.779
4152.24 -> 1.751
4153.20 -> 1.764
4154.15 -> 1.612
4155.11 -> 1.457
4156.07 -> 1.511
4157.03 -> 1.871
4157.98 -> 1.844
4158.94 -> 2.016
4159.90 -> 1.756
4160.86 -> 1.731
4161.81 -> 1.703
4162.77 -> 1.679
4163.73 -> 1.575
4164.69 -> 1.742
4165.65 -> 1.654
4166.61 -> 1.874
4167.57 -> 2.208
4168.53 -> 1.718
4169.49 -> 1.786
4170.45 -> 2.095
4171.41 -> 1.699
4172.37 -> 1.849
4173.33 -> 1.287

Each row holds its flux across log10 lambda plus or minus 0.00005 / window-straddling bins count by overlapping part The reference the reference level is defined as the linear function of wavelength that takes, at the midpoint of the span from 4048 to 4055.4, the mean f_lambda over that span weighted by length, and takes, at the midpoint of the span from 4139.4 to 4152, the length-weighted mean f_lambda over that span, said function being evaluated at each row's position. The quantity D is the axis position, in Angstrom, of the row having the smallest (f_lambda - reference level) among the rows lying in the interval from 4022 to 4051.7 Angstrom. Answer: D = 4044.67 Angstrom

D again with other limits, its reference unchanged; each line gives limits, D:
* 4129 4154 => 4141.74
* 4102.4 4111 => 4102.82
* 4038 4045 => 4044.67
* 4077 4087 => 4079.27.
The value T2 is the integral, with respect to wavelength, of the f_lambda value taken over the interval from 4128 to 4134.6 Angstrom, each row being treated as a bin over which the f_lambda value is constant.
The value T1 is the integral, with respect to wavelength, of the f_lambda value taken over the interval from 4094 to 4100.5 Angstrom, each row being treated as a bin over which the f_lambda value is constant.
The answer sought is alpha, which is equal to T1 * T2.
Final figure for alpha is 110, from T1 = 9.62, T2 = 11.4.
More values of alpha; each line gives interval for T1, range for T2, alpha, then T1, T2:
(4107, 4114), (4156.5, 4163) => 135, 11.49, 11.7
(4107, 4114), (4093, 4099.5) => 113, 11.49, 9.8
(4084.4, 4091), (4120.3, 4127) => 148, 11.98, 12.4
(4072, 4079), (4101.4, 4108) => 116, 12.07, 9.6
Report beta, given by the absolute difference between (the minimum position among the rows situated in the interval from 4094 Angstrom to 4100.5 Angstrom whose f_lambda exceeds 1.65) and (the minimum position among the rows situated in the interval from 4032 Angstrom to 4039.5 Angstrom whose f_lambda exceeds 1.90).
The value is 59.9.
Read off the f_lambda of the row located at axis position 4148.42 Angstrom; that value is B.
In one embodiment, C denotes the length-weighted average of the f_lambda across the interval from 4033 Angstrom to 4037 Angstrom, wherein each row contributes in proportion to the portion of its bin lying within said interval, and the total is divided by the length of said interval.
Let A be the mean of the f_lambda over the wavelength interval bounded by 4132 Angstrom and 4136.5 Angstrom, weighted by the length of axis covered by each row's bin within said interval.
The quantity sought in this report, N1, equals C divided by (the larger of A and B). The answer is 1.07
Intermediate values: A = 1.76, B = 1.736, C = 1.89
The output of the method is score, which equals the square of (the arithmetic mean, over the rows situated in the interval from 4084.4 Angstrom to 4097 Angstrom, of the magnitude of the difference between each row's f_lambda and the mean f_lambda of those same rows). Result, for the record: 0.012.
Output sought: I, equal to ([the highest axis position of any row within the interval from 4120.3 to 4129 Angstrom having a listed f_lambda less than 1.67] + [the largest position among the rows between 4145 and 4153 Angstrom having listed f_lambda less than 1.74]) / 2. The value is 4139.4 Angstrom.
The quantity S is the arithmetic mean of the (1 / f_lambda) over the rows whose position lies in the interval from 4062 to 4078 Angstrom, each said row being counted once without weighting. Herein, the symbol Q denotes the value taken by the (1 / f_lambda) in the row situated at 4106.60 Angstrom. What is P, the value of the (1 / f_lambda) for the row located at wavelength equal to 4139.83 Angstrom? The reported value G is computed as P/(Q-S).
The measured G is 22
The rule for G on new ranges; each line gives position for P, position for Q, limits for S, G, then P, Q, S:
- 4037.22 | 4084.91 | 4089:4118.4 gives -3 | 0.597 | 0.47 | 0.650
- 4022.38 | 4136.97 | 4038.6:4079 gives -6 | 0.509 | 0.49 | 0.571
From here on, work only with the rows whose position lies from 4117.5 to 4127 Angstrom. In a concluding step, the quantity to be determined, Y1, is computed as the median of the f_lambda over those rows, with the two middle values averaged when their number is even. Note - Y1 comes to 1.80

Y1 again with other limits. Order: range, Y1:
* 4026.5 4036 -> 1.93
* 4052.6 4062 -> 1.72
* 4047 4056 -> 1.83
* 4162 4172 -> 1.73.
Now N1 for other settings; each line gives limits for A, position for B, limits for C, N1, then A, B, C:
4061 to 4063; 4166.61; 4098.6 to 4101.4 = 0.81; 1.72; 1.874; 1.51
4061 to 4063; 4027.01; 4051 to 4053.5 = 0.91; 1.72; 1.955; 1.78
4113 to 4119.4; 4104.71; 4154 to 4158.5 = 0.99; 1.69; 1.287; 1.66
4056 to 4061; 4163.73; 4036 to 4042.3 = 1.06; 1.73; 1.575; 1.84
